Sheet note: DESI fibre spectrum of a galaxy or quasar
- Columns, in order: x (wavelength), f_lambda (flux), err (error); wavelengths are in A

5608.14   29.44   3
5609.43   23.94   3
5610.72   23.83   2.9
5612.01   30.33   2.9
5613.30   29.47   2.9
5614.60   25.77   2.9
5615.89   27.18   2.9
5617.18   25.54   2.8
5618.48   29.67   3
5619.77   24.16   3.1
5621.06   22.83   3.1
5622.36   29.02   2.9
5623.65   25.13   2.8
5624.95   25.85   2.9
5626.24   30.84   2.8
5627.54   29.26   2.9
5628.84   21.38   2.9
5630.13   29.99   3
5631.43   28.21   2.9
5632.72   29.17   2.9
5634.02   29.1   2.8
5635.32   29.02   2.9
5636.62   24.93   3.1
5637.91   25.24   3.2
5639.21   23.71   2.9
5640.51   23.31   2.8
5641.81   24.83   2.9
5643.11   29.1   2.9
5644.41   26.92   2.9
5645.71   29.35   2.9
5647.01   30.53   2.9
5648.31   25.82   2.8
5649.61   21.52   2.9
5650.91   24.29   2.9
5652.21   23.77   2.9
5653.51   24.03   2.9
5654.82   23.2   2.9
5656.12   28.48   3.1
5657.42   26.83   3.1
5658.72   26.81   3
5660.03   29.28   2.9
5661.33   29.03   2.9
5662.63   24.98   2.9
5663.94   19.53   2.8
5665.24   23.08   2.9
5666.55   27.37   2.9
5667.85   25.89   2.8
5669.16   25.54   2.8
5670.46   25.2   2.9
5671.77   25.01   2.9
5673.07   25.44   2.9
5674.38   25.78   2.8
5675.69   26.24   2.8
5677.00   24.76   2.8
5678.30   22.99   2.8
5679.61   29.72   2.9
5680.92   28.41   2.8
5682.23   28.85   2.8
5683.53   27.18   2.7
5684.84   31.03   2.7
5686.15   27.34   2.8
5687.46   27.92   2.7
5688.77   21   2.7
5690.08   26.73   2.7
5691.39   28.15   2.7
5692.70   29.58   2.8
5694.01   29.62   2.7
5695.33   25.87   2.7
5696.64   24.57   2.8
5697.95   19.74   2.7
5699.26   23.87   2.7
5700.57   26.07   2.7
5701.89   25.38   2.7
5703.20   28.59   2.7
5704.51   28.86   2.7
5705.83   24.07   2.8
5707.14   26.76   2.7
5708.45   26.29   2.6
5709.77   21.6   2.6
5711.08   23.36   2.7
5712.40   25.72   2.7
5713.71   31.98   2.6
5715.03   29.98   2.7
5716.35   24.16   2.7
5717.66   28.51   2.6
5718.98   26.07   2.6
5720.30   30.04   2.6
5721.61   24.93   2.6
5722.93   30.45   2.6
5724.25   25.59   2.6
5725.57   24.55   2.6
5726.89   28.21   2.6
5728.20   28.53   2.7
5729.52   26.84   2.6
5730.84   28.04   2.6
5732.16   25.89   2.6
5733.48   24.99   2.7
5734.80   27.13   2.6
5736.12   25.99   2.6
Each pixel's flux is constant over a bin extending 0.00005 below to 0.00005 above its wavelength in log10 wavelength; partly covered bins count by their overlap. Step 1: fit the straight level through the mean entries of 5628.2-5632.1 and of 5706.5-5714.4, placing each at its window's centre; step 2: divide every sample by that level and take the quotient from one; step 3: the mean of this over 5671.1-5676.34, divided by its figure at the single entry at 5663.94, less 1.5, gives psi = -1.4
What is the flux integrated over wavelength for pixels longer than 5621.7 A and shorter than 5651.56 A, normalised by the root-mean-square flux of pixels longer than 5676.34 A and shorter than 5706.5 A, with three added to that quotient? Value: 33.0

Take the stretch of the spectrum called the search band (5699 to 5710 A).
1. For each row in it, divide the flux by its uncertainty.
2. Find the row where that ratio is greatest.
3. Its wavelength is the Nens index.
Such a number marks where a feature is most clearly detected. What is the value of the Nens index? 5704.51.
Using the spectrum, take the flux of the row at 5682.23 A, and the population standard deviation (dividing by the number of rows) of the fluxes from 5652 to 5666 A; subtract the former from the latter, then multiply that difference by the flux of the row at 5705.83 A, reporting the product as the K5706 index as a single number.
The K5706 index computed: -625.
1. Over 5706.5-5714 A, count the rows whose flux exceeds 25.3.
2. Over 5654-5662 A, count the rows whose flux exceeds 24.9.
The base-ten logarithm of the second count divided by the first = 0.097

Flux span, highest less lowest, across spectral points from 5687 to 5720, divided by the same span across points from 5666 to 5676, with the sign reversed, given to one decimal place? -5.2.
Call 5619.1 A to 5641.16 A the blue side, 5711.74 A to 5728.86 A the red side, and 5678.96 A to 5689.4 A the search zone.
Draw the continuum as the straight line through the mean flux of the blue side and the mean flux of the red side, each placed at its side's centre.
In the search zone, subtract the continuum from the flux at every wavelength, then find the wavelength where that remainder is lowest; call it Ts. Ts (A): 5688.77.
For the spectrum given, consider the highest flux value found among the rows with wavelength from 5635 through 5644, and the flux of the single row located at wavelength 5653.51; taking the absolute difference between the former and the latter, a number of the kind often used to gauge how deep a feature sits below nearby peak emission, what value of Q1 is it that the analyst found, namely 5.1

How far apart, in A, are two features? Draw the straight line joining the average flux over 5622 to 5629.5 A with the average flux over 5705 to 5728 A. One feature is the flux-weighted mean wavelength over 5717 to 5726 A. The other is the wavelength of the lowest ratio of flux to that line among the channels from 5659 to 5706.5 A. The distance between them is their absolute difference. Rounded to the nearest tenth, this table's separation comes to 57.6 A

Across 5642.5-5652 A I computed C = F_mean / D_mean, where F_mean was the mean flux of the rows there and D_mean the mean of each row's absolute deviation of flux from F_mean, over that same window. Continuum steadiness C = 10.7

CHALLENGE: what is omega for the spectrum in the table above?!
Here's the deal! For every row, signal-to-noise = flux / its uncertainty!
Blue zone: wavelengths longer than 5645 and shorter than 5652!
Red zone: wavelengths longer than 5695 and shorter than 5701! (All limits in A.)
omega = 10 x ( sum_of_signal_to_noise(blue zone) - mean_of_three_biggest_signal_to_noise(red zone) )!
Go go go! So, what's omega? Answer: 363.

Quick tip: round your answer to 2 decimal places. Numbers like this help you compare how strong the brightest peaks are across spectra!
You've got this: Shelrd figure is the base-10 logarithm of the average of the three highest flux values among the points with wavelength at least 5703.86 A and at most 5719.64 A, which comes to 1.48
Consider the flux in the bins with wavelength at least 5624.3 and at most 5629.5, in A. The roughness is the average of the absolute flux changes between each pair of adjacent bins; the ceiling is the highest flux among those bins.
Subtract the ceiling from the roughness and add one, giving -25.0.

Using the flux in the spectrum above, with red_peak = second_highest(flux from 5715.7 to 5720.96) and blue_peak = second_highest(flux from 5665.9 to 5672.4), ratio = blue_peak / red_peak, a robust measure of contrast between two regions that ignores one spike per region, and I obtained 0.91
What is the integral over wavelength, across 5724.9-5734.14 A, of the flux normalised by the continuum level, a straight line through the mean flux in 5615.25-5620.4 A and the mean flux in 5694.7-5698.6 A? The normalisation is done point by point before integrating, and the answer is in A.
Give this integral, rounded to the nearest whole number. 11 A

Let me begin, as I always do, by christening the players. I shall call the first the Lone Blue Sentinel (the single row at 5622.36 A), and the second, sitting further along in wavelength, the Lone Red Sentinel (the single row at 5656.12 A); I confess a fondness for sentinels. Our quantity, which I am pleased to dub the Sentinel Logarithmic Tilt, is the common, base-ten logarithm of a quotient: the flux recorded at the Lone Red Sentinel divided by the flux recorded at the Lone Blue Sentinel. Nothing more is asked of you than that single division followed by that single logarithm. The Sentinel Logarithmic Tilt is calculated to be -0.01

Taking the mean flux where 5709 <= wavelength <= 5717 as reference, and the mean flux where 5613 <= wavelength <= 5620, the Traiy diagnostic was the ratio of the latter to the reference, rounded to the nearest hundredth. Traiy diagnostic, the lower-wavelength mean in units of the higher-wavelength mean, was 1.03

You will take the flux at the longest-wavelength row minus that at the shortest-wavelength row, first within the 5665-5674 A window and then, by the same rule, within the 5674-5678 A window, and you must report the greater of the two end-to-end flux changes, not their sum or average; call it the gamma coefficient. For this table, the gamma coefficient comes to 2.4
